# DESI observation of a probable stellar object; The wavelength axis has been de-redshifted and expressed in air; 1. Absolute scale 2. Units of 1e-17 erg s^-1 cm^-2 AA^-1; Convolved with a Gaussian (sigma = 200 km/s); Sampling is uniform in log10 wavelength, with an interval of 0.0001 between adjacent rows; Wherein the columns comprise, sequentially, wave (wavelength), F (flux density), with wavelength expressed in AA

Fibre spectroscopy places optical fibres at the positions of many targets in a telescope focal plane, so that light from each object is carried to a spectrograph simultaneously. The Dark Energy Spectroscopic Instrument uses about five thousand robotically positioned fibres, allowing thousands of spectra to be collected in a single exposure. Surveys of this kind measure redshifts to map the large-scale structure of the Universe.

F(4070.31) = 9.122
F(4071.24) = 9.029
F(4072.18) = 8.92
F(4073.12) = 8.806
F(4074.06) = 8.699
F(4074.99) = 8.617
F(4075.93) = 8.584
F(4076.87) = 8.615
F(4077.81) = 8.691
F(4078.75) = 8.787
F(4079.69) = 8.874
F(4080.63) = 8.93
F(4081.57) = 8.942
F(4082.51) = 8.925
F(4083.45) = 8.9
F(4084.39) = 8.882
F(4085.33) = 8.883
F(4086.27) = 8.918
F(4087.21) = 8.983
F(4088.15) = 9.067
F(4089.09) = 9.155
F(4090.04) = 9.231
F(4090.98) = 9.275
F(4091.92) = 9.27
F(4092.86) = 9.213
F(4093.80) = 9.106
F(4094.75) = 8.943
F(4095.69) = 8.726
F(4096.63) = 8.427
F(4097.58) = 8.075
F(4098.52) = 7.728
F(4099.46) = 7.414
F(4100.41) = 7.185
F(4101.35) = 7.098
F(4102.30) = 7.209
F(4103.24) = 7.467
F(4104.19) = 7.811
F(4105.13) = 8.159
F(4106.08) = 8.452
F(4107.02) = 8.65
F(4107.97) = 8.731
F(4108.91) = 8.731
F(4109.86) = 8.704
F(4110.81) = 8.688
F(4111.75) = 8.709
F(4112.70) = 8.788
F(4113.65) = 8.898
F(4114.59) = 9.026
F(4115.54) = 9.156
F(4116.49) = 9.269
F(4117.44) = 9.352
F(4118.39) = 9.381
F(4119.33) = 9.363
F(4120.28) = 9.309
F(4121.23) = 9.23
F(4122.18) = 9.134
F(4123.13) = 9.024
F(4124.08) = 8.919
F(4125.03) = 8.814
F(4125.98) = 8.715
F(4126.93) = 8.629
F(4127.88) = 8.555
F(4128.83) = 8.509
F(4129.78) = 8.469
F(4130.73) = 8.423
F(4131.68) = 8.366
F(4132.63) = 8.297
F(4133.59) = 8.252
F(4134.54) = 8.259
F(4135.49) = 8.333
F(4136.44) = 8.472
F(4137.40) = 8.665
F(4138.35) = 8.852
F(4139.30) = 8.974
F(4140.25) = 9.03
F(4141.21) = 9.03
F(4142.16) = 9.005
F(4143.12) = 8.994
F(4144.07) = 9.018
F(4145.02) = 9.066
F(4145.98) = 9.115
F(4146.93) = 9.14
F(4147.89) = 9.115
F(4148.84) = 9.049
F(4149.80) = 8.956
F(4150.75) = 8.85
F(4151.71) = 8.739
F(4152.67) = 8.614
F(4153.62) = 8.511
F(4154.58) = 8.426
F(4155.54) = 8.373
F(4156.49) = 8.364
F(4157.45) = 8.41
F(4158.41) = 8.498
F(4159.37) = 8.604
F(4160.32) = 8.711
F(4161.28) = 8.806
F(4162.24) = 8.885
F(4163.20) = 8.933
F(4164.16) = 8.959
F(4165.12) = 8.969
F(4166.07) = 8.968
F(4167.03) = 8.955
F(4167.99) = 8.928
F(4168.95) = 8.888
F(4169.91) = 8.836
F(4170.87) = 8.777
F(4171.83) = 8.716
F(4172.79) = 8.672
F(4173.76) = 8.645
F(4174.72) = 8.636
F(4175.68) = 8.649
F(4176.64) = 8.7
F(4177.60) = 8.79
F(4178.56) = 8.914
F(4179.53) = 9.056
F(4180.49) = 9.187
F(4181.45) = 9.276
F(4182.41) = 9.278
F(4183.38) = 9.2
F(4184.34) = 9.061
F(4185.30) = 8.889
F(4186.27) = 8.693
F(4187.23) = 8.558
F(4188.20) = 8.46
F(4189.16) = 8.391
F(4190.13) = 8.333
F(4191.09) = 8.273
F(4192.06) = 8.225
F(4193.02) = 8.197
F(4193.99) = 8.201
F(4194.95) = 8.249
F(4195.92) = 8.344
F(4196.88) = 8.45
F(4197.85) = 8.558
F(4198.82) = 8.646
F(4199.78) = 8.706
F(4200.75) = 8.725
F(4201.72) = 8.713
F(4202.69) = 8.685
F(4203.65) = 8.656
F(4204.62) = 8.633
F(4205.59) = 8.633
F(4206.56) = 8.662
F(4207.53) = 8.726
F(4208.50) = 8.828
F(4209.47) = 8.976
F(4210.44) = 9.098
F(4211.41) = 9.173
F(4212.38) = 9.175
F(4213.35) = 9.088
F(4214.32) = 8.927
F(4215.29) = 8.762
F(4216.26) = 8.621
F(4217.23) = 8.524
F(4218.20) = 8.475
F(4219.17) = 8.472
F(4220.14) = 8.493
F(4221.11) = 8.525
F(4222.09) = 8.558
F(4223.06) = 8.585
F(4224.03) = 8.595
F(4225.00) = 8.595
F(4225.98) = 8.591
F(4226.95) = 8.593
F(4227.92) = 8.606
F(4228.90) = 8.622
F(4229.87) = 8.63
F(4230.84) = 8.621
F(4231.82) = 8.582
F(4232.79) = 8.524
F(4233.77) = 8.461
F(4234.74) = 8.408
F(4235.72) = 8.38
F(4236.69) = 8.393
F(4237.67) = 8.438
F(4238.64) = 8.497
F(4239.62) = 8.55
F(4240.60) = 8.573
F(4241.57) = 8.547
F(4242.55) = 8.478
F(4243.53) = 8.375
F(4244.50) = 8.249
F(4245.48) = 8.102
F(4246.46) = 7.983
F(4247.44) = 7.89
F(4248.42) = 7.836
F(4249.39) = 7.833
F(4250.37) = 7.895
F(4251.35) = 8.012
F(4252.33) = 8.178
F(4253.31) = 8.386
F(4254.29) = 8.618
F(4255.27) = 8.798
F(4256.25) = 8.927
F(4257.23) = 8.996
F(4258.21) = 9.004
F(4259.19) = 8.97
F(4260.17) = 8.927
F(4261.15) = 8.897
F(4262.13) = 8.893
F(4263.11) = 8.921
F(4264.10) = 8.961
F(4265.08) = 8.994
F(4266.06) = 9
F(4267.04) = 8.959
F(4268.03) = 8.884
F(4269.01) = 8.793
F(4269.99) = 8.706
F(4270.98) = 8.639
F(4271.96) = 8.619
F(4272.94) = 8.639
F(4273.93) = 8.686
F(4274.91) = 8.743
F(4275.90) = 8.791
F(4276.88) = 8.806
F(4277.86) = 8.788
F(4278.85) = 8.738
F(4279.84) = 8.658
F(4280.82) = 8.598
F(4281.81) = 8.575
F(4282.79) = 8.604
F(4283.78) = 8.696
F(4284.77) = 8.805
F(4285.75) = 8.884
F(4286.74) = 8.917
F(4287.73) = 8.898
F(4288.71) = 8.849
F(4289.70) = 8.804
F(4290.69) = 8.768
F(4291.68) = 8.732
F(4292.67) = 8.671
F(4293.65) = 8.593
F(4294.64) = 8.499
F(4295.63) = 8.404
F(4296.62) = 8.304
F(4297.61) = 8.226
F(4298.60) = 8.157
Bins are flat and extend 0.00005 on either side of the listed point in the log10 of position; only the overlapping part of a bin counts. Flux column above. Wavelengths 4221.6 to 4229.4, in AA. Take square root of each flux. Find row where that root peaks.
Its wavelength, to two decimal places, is 4228.90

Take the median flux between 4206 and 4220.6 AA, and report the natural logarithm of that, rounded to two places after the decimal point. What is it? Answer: 2.17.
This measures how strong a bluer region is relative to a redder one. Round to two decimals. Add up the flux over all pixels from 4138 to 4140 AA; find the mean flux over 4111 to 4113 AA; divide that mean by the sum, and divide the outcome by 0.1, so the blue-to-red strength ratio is 4.91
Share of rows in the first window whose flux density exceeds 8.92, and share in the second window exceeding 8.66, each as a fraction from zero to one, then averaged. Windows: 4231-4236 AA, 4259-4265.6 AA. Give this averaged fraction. 0.50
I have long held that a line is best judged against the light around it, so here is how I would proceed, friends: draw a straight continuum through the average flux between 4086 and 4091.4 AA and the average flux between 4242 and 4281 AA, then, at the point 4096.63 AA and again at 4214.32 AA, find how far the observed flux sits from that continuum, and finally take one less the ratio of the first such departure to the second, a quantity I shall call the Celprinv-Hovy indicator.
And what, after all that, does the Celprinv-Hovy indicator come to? 5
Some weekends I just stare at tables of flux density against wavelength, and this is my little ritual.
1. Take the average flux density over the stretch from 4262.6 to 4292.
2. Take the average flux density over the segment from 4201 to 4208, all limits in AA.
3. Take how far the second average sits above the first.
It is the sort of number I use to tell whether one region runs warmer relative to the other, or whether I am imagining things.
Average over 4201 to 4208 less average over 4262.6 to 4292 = -0.11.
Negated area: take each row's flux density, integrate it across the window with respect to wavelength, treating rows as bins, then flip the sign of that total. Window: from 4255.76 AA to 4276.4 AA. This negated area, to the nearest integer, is -183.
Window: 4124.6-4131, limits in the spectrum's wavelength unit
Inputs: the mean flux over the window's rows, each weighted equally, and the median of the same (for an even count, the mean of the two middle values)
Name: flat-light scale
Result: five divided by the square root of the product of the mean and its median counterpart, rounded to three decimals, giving 0.583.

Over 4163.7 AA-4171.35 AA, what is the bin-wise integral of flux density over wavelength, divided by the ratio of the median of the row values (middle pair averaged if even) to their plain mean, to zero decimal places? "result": 68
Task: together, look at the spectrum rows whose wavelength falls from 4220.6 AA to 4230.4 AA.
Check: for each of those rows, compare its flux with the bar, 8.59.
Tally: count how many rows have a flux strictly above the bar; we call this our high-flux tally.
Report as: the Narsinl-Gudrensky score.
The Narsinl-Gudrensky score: 7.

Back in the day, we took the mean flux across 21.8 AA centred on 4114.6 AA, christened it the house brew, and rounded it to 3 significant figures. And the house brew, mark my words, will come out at 8.88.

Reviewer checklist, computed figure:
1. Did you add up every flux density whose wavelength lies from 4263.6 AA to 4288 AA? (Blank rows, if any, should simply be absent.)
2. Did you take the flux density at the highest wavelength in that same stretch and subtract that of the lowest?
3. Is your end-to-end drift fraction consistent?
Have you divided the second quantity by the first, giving 0.000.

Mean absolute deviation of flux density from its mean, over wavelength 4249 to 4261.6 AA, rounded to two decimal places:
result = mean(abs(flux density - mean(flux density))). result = 0.39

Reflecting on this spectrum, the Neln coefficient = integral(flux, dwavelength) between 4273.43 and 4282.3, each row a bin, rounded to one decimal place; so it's 77.2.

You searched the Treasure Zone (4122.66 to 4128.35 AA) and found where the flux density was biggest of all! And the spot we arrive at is 4123.13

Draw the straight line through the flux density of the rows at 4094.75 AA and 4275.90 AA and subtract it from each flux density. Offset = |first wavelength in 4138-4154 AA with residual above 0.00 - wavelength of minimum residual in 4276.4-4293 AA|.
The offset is 142.5 AA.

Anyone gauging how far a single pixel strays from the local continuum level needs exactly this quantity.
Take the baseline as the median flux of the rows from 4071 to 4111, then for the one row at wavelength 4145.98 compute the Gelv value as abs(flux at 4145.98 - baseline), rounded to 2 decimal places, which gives 0.38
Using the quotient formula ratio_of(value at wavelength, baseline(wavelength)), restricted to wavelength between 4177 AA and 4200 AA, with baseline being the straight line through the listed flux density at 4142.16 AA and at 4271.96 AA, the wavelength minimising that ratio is 4193.02 AA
